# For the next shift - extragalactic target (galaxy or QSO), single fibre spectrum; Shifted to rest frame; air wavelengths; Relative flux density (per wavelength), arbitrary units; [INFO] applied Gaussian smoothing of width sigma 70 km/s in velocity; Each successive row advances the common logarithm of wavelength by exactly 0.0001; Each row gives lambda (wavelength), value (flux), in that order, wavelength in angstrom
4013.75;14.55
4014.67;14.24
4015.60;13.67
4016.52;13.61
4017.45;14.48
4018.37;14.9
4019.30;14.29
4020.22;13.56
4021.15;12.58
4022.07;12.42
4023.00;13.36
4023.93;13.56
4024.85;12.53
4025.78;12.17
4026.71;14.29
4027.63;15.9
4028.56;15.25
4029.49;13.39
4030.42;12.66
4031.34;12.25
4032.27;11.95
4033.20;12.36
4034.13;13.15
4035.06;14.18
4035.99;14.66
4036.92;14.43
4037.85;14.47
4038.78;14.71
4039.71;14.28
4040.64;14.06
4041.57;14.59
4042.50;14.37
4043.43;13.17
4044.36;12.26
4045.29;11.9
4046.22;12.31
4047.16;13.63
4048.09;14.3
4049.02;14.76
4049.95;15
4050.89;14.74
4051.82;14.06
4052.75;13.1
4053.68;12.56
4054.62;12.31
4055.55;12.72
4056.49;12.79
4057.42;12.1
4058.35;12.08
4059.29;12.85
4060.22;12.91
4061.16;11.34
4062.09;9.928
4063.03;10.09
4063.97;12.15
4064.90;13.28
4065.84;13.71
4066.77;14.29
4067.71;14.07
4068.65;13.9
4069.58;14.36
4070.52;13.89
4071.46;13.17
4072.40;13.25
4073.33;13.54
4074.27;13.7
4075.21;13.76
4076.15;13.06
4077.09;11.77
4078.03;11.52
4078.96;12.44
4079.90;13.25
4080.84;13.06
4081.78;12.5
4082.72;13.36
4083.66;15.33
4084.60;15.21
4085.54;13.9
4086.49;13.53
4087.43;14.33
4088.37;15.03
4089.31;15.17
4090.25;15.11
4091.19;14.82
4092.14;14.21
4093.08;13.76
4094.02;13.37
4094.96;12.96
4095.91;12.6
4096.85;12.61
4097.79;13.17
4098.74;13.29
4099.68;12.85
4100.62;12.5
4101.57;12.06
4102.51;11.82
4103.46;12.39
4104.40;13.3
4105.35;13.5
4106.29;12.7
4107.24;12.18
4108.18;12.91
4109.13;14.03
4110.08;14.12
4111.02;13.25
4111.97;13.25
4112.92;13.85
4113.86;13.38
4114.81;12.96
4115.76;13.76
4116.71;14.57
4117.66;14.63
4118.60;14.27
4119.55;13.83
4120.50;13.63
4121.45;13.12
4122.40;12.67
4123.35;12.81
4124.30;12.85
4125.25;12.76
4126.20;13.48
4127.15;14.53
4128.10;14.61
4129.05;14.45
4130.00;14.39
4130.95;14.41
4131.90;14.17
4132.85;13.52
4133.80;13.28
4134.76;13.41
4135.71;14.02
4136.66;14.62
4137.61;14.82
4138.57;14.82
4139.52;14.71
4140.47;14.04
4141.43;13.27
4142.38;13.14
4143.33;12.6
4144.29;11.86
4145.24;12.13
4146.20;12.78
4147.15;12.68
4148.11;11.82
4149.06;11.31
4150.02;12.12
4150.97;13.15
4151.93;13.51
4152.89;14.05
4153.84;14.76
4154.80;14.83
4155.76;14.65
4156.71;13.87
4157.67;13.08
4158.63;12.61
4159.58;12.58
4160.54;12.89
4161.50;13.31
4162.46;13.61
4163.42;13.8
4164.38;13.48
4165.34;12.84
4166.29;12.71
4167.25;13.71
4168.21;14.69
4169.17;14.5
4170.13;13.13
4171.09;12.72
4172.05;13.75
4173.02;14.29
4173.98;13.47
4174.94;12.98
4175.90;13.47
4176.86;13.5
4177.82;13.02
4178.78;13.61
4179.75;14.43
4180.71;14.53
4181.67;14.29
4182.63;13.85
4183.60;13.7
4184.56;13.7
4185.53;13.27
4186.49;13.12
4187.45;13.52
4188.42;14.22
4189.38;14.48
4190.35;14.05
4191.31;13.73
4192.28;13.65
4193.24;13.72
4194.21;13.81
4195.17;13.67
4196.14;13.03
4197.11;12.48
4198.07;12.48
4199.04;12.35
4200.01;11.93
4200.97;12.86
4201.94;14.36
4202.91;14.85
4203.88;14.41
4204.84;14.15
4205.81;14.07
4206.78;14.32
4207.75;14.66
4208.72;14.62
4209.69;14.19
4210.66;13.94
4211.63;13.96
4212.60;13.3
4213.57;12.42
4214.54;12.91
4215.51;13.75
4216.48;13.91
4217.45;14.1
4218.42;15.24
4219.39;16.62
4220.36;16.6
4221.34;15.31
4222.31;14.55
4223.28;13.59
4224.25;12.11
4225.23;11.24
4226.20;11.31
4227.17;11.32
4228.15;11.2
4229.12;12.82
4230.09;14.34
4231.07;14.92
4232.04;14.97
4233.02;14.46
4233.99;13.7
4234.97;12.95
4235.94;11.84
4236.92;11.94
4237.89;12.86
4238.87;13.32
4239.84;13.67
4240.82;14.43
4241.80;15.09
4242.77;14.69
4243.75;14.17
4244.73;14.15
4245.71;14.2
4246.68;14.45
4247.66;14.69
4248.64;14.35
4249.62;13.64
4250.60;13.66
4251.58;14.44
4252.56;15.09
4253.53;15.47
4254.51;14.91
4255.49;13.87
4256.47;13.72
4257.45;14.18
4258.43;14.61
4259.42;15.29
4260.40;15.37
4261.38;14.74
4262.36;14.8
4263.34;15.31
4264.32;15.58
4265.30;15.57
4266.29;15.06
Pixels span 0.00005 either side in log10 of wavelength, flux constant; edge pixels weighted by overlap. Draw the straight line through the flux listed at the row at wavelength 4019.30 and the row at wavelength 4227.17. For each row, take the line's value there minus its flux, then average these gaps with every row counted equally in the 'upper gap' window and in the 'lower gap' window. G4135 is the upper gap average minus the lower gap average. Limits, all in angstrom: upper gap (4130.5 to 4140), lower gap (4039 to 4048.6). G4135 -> -2.0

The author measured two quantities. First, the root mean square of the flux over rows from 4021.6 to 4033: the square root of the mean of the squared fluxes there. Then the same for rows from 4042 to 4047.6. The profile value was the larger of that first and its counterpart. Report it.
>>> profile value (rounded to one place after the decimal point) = 13.4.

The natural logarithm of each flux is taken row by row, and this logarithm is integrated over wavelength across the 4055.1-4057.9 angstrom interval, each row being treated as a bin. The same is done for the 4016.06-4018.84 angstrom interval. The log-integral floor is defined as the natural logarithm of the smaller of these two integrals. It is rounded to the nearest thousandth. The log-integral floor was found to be 1.958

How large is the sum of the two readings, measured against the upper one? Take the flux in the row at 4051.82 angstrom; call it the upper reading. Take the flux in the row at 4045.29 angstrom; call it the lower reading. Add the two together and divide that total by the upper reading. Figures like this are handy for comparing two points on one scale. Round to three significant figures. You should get 1.85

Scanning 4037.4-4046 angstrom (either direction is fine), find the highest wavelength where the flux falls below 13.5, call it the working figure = 4045.29 angstrom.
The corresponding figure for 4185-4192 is 4186.49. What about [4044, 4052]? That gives 4046.22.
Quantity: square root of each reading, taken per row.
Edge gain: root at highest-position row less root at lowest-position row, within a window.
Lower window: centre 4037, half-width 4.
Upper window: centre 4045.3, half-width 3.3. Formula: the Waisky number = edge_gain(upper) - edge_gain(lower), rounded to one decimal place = -0.2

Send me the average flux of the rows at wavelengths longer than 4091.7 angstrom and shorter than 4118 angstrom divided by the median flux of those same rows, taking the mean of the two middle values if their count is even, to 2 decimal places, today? 1.00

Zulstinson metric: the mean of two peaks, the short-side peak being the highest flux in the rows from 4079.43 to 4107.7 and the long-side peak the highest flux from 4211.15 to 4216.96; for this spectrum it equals 14.6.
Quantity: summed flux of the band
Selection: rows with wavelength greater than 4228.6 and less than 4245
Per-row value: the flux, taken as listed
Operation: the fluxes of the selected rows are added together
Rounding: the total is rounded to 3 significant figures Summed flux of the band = 234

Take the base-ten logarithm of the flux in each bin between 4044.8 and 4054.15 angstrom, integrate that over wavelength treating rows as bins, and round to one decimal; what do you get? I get 10.6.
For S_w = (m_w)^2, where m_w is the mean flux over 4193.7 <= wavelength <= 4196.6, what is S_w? 182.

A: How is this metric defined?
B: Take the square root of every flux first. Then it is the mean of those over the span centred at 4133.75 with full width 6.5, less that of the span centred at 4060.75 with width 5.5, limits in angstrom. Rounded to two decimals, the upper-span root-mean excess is 0.34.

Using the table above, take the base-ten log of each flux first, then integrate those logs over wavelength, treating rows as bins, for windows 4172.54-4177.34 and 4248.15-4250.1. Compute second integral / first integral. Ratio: 0.4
